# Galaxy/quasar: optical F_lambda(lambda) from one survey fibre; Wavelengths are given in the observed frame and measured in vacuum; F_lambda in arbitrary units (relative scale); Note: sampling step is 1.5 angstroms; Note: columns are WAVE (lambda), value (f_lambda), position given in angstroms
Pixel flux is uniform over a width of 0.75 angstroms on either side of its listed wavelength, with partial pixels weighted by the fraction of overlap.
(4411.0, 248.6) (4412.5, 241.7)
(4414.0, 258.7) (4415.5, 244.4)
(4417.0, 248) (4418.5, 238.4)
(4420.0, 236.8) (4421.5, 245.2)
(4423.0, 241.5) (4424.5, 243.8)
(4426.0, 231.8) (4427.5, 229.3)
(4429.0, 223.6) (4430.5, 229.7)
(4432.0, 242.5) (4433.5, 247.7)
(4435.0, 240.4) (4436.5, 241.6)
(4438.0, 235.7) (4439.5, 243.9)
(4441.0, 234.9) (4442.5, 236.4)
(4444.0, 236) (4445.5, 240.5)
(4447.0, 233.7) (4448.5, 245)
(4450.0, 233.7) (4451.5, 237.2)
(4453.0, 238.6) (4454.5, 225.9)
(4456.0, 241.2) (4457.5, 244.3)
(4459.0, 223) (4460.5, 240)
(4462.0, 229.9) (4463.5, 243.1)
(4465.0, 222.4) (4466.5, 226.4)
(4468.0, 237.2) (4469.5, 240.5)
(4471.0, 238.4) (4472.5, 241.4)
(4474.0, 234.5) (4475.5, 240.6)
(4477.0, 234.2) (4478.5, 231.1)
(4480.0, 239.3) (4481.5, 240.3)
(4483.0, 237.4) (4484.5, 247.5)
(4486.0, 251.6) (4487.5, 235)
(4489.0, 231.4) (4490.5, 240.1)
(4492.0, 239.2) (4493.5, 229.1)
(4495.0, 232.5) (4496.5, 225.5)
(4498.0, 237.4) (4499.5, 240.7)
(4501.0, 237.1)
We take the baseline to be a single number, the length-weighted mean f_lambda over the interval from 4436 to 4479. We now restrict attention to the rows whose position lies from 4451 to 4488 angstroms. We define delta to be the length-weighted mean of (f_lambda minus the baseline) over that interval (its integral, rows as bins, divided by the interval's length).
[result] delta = 0.6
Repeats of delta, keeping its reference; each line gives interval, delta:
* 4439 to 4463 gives 0.3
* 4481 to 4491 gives 4.2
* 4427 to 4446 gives 0.9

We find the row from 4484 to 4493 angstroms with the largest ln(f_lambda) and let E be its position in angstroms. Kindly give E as 4486.0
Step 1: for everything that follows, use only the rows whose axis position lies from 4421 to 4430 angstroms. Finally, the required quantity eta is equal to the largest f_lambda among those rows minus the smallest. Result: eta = 22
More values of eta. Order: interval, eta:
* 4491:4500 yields 15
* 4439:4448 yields 10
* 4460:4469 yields 21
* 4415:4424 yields 11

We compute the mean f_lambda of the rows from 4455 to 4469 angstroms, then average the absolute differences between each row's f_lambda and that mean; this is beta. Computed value 7.8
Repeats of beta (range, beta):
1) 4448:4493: 5.3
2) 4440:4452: 2.8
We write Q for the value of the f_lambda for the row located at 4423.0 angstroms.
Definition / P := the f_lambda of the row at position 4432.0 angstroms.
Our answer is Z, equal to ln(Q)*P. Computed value 1331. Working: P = 242.5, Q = 241.5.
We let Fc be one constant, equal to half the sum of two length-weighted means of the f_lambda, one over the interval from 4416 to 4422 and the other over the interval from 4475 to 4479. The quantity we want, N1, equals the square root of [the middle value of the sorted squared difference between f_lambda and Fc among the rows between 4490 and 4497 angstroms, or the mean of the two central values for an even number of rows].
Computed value 6.1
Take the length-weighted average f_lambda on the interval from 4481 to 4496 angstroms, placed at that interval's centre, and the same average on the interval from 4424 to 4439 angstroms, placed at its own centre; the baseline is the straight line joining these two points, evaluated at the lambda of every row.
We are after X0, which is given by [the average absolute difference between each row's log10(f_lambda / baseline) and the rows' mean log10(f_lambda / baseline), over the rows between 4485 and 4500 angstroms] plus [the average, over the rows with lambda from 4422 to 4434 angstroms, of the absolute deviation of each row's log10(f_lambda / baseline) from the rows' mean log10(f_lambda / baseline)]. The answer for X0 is 0.0242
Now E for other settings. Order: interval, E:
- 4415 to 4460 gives 4417.0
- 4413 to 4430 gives 4414.0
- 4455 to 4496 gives 4486.0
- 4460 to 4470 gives 4463.5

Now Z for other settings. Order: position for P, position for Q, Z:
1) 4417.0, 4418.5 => 1358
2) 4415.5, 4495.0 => 1332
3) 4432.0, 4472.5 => 1330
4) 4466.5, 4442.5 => 1237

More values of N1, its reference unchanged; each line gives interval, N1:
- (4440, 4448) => 2.6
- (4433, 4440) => 3.0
